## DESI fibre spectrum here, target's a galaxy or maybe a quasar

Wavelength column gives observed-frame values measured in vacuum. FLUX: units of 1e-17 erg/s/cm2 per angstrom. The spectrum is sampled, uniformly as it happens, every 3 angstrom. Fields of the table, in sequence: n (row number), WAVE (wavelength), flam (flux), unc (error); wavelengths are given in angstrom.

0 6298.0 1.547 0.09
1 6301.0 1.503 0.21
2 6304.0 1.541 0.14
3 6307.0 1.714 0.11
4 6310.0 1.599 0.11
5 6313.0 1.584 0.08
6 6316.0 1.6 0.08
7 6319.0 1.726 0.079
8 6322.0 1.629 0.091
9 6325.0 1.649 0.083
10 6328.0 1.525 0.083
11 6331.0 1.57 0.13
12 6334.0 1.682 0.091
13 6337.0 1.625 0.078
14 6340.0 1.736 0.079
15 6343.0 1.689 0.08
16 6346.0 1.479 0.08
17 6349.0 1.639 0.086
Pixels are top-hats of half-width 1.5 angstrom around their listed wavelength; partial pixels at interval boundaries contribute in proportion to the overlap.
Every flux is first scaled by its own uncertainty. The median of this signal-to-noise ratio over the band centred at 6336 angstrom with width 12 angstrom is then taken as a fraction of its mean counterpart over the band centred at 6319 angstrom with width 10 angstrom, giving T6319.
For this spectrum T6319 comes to 0.99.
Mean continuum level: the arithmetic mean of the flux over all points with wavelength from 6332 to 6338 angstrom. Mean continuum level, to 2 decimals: 1.65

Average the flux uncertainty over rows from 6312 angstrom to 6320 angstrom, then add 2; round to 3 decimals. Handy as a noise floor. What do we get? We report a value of 2.080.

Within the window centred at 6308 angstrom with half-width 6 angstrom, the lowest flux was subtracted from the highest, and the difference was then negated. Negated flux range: -0.17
